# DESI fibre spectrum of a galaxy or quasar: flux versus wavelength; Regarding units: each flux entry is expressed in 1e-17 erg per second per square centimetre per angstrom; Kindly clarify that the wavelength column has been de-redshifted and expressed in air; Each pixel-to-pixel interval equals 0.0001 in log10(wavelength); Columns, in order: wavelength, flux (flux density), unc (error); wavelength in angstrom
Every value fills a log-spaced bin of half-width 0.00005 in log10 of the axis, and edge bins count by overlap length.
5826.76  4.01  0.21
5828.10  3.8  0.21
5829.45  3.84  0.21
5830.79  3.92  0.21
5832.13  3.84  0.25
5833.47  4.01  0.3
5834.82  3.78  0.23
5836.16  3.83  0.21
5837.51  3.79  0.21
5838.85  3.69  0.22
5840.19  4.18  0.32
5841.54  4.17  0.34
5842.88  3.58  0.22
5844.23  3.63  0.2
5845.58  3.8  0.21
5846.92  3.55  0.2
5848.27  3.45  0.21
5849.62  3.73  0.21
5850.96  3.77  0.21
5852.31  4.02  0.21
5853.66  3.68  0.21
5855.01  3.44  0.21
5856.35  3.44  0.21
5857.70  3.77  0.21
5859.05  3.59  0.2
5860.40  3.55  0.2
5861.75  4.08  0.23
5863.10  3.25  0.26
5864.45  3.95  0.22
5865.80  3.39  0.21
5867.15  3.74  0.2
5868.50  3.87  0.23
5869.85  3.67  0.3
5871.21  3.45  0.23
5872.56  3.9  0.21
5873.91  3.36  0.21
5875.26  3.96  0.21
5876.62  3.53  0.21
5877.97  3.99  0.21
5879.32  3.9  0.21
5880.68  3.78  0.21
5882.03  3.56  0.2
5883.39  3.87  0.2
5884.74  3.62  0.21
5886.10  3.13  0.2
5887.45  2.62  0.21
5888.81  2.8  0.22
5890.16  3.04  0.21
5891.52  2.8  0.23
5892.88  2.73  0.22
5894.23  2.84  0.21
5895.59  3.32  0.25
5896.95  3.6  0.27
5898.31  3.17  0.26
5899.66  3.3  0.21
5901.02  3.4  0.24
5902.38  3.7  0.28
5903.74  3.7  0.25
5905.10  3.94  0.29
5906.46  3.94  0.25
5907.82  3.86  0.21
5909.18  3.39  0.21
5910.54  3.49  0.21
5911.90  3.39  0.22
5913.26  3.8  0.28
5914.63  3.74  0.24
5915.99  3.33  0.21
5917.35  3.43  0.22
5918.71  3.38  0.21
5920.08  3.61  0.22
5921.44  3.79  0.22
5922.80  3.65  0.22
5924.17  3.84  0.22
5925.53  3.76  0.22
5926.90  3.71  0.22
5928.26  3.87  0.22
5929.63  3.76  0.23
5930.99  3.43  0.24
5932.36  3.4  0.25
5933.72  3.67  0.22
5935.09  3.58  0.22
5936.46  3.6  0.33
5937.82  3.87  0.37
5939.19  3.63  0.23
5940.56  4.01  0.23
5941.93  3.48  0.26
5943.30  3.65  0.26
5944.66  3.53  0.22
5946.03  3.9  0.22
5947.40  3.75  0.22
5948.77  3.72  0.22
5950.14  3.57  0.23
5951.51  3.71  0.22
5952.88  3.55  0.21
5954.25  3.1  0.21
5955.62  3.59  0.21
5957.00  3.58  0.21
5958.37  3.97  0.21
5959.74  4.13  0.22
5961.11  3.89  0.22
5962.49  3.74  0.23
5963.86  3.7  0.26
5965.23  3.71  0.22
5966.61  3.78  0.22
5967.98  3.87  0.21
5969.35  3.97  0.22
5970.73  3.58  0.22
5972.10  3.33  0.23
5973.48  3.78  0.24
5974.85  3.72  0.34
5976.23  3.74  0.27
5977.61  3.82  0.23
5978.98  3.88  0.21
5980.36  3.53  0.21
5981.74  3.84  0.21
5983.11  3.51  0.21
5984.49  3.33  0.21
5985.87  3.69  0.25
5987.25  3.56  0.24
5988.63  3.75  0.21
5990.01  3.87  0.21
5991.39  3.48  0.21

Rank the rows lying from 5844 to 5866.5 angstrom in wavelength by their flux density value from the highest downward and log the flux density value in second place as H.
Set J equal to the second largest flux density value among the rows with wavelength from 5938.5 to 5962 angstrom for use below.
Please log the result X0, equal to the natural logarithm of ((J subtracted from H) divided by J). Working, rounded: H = 4.02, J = 4.01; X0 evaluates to -6.0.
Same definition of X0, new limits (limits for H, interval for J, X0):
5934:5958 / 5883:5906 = -4.9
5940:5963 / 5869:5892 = -4.4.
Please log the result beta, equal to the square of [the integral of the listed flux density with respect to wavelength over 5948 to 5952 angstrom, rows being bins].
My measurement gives 215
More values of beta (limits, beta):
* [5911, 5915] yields 210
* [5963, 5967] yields 222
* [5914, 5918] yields 196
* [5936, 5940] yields 221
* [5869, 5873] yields 215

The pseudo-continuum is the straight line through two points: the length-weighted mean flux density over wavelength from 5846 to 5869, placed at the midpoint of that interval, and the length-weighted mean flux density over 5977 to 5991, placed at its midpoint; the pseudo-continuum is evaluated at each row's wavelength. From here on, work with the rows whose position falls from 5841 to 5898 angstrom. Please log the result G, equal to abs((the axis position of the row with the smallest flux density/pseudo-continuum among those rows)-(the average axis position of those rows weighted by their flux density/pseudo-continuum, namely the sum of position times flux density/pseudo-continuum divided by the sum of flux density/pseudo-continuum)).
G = 19.2 angstrom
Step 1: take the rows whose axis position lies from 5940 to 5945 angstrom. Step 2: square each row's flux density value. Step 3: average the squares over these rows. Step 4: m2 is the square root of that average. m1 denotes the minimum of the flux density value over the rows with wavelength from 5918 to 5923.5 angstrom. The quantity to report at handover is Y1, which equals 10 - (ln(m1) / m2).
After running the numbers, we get 9.67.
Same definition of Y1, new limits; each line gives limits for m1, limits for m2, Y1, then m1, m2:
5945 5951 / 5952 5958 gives 9.63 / 3.57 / 3.46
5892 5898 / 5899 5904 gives 9.72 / 2.73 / 3.53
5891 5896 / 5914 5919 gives 9.71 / 2.73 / 3.47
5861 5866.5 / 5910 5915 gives 9.67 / 3.25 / 3.61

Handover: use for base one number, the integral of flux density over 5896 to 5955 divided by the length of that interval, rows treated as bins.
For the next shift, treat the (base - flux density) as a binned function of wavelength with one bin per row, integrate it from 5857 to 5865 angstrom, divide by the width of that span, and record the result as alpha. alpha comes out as -0.07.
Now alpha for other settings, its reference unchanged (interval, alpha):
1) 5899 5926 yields 0.00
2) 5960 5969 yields -0.19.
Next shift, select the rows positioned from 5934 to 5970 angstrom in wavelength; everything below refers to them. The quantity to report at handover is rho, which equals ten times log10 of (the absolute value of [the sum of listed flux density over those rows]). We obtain 19.8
